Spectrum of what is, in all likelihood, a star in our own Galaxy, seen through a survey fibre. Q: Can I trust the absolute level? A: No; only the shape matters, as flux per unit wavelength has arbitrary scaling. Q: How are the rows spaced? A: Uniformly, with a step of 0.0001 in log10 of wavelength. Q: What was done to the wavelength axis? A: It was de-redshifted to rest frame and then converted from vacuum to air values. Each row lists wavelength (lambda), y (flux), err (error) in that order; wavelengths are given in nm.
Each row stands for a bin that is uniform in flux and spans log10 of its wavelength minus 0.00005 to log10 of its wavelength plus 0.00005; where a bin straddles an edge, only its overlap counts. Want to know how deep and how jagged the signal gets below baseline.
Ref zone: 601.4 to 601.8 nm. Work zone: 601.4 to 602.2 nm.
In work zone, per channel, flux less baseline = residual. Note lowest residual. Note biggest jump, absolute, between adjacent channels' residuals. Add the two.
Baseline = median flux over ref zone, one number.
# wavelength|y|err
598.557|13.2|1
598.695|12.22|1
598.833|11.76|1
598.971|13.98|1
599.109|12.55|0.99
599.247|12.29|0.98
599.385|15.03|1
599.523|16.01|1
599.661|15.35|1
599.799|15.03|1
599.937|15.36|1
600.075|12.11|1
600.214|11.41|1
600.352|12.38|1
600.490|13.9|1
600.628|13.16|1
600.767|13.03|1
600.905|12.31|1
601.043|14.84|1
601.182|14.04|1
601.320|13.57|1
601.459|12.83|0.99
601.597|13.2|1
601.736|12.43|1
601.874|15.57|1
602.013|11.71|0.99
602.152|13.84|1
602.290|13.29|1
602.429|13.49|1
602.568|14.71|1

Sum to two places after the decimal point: 2.74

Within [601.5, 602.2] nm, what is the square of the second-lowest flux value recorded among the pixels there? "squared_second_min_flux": 155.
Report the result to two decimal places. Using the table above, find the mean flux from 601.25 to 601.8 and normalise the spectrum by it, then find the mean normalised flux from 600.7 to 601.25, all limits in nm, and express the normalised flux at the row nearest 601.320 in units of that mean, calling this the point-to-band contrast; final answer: 1.00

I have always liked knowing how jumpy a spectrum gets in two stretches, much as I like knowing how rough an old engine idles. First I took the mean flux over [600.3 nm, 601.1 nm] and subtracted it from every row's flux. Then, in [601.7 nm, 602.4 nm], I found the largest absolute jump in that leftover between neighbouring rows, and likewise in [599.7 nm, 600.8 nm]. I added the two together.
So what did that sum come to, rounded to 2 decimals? 7.11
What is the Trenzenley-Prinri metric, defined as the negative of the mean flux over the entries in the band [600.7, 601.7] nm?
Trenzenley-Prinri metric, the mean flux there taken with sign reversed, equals -13.4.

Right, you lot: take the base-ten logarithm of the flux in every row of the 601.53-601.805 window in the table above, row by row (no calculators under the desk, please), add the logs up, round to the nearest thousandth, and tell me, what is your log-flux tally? 2.215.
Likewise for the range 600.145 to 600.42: 2.150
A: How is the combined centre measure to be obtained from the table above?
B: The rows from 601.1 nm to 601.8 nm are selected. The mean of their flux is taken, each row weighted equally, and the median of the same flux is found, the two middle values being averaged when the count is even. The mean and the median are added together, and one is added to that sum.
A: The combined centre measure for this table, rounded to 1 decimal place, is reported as 27.4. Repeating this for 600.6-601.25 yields 27.6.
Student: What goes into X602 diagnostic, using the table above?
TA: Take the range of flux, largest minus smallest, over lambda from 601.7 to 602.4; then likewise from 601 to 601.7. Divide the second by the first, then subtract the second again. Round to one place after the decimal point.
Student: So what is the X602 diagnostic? -1.5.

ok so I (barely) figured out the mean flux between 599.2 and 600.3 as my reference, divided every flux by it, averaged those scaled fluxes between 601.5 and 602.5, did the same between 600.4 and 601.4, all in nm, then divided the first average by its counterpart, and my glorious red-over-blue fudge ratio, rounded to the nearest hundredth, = 0.99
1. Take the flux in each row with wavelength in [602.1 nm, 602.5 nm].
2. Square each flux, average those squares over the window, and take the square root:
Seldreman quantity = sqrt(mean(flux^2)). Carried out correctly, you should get 13.5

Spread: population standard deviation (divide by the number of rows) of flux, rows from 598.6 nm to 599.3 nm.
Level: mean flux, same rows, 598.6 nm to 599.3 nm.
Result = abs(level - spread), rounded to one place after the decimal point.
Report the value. 11.8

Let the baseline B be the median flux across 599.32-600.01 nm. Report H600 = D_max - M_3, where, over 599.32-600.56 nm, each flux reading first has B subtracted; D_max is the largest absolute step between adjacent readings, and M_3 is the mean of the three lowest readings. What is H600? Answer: 6.6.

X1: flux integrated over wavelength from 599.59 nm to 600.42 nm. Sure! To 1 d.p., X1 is 11.3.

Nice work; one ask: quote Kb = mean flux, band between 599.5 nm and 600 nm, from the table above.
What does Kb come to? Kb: 15.4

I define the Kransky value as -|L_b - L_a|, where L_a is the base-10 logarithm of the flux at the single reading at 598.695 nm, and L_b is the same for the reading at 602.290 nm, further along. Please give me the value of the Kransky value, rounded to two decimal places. -0.04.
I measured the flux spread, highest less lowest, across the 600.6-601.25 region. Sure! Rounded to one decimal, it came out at 2.5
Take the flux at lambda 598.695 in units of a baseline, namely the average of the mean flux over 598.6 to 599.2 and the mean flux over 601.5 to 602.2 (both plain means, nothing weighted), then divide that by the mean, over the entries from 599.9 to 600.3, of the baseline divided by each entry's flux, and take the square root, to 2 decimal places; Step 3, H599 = 0.96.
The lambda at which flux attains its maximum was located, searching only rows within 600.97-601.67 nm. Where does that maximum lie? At 601.043 nm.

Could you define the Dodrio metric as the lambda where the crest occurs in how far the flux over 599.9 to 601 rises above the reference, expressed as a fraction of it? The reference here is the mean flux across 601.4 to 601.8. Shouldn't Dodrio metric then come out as 599.937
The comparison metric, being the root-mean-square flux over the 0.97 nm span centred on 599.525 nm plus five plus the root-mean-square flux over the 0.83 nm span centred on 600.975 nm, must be 33.1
